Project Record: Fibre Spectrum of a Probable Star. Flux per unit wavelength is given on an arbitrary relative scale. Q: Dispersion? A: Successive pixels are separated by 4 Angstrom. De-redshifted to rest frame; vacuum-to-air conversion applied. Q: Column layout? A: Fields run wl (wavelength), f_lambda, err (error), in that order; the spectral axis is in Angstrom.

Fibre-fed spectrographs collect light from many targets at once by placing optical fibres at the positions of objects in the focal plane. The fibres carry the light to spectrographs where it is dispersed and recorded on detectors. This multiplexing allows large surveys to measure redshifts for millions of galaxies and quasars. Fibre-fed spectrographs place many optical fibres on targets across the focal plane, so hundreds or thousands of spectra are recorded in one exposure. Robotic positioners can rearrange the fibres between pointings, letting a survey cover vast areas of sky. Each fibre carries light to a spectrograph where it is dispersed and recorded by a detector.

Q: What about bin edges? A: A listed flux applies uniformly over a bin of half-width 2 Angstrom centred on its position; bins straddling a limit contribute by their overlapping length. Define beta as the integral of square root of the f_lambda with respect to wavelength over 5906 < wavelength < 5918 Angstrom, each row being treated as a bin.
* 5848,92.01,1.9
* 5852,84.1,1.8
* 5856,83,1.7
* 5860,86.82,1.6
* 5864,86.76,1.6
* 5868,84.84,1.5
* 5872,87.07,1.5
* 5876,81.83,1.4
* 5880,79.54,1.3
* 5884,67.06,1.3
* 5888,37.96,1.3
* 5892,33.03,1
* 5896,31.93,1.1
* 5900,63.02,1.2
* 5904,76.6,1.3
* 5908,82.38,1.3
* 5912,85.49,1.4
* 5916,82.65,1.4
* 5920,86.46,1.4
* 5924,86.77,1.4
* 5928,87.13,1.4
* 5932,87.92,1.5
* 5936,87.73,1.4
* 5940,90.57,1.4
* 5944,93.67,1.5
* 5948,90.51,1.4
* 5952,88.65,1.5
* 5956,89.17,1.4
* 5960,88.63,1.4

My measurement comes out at 110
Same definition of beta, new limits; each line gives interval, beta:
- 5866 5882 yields 146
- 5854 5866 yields 111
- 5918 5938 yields 187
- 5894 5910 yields 126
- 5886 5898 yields 70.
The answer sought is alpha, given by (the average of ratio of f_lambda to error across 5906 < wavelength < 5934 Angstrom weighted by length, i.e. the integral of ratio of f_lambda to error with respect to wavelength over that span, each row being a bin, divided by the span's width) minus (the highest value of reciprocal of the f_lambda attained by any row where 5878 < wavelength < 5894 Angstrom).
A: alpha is 61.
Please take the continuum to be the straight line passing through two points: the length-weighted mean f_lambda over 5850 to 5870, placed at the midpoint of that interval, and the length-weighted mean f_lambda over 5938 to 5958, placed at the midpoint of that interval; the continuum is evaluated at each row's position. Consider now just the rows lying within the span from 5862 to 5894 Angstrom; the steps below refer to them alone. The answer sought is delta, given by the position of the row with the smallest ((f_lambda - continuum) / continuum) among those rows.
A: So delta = 5892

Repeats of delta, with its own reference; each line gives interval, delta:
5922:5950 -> 5924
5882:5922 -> 5896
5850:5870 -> 5856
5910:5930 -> 5916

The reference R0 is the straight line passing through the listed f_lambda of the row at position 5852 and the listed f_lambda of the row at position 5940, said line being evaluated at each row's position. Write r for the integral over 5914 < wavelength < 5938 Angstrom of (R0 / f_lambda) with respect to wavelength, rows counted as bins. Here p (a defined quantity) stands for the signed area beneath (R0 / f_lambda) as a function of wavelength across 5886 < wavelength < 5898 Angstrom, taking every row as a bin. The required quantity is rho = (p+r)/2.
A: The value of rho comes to 28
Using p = 31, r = 25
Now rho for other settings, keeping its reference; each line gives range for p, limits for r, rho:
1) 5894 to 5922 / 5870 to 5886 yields 28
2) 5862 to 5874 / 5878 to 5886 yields 11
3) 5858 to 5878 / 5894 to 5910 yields 23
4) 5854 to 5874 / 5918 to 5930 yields 16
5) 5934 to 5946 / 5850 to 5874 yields 18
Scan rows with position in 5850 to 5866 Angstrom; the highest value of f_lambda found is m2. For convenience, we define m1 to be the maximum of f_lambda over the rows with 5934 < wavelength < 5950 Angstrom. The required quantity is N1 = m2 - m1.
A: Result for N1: -7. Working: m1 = 93.67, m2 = 86.82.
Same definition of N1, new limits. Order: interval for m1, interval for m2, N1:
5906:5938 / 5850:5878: -1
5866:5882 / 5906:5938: 1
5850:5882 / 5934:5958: 7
